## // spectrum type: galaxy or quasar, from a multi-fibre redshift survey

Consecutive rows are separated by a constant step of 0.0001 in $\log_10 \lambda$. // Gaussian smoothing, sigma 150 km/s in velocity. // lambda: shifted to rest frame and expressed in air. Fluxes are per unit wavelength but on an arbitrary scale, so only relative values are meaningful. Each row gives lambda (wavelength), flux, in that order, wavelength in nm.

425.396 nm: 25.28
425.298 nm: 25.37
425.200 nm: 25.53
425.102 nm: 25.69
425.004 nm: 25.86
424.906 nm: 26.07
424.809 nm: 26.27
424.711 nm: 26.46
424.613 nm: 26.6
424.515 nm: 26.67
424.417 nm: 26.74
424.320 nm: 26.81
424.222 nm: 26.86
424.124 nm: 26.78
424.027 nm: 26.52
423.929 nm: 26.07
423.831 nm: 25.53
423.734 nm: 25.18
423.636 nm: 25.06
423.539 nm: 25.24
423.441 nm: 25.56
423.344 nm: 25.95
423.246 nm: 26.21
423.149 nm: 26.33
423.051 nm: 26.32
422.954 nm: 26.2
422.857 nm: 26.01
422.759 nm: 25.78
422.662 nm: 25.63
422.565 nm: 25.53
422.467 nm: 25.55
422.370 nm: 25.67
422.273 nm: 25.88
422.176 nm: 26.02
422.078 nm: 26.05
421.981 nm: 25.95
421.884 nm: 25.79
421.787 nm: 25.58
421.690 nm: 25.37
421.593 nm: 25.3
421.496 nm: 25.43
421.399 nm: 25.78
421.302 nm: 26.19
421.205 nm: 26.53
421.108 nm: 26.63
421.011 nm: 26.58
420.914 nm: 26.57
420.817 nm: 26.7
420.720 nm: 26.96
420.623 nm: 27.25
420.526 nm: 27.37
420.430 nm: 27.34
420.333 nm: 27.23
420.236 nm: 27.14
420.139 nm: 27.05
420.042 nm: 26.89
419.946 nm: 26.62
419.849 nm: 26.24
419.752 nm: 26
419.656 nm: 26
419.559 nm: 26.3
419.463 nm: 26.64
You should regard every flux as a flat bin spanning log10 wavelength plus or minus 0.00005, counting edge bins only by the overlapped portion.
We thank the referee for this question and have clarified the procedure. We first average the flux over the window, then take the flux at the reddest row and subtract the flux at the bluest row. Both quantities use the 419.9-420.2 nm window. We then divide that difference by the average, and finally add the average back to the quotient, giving 26.9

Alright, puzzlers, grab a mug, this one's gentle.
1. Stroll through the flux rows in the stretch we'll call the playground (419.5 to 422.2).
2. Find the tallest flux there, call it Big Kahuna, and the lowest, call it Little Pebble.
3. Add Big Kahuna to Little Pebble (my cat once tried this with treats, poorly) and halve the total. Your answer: 26.3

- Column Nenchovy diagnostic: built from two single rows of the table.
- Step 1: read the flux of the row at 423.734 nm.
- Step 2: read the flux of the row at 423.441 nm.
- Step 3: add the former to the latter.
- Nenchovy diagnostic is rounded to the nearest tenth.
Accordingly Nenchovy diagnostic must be 50.7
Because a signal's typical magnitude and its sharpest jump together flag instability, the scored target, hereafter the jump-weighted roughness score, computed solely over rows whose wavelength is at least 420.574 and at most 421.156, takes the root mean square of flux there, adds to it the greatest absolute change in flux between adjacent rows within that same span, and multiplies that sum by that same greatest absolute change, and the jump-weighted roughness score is 7.9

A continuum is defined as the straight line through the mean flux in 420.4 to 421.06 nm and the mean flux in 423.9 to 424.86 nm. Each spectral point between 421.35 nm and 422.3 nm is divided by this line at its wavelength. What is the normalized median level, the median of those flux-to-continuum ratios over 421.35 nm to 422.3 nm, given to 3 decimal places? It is 0.960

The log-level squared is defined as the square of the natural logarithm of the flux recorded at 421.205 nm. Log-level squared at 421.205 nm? 10.7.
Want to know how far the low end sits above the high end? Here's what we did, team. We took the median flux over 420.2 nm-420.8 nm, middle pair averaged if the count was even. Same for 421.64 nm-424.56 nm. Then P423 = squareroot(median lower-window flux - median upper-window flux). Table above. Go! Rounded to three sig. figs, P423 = 1.14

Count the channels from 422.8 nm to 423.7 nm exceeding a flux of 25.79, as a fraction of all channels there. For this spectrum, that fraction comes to 0.67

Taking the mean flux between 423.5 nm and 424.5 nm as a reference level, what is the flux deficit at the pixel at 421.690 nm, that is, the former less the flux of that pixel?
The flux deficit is 0.7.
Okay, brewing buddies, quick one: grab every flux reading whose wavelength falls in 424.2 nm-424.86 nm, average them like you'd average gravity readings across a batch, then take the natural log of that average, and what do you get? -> 3.28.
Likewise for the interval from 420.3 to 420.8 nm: 3.30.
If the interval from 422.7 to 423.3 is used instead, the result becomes 3.26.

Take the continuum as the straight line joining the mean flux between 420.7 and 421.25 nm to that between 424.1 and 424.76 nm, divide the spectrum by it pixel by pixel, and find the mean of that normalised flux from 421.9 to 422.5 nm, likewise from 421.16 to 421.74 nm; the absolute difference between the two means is 0.003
